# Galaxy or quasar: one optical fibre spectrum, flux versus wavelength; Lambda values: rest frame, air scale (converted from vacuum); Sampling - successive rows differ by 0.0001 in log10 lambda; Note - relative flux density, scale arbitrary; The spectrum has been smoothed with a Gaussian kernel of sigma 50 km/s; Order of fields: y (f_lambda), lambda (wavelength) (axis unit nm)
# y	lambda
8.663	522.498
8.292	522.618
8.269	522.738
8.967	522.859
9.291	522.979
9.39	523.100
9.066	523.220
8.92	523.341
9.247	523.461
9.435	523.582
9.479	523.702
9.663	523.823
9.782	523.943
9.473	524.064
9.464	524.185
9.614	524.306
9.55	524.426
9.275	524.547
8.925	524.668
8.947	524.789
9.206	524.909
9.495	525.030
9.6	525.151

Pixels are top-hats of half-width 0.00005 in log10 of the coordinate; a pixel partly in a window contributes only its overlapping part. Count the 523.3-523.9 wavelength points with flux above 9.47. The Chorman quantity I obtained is 2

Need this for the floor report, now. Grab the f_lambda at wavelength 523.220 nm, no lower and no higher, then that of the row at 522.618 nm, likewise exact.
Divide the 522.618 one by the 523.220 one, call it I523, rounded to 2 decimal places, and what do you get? 0.91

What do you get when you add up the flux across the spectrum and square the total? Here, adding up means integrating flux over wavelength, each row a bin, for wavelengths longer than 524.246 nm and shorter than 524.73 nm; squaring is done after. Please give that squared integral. 20.4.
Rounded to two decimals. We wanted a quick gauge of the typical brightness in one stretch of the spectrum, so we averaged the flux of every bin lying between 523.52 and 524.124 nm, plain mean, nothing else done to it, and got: 9.57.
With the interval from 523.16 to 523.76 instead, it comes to 9.23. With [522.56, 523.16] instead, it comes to 8.84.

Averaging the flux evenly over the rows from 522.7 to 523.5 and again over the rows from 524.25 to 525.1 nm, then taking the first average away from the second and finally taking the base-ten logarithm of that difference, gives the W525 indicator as -0.58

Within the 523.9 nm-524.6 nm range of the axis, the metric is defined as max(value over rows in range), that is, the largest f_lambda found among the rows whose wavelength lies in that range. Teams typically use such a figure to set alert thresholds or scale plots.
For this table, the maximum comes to 9.782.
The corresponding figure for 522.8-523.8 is 9.479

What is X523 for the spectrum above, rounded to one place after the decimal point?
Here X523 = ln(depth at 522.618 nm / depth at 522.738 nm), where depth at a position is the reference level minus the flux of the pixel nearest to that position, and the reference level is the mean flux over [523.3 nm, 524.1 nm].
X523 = 0.0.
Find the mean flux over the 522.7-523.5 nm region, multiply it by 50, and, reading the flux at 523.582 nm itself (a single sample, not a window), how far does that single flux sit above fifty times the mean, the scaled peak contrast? -442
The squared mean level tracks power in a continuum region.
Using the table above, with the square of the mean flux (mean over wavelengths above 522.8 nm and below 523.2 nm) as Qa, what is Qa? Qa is 85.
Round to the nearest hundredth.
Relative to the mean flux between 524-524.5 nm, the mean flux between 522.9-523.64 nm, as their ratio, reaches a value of 0.97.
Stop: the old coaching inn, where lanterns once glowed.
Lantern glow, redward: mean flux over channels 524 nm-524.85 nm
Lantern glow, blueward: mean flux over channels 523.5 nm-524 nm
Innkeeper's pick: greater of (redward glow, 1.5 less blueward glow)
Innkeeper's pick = 9.32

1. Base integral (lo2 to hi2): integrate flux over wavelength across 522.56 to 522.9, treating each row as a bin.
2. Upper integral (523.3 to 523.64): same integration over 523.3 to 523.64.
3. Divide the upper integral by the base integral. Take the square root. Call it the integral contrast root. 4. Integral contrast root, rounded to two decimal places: 1.04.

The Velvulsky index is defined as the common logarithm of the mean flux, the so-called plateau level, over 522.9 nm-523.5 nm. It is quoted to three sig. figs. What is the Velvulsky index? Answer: 0.963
